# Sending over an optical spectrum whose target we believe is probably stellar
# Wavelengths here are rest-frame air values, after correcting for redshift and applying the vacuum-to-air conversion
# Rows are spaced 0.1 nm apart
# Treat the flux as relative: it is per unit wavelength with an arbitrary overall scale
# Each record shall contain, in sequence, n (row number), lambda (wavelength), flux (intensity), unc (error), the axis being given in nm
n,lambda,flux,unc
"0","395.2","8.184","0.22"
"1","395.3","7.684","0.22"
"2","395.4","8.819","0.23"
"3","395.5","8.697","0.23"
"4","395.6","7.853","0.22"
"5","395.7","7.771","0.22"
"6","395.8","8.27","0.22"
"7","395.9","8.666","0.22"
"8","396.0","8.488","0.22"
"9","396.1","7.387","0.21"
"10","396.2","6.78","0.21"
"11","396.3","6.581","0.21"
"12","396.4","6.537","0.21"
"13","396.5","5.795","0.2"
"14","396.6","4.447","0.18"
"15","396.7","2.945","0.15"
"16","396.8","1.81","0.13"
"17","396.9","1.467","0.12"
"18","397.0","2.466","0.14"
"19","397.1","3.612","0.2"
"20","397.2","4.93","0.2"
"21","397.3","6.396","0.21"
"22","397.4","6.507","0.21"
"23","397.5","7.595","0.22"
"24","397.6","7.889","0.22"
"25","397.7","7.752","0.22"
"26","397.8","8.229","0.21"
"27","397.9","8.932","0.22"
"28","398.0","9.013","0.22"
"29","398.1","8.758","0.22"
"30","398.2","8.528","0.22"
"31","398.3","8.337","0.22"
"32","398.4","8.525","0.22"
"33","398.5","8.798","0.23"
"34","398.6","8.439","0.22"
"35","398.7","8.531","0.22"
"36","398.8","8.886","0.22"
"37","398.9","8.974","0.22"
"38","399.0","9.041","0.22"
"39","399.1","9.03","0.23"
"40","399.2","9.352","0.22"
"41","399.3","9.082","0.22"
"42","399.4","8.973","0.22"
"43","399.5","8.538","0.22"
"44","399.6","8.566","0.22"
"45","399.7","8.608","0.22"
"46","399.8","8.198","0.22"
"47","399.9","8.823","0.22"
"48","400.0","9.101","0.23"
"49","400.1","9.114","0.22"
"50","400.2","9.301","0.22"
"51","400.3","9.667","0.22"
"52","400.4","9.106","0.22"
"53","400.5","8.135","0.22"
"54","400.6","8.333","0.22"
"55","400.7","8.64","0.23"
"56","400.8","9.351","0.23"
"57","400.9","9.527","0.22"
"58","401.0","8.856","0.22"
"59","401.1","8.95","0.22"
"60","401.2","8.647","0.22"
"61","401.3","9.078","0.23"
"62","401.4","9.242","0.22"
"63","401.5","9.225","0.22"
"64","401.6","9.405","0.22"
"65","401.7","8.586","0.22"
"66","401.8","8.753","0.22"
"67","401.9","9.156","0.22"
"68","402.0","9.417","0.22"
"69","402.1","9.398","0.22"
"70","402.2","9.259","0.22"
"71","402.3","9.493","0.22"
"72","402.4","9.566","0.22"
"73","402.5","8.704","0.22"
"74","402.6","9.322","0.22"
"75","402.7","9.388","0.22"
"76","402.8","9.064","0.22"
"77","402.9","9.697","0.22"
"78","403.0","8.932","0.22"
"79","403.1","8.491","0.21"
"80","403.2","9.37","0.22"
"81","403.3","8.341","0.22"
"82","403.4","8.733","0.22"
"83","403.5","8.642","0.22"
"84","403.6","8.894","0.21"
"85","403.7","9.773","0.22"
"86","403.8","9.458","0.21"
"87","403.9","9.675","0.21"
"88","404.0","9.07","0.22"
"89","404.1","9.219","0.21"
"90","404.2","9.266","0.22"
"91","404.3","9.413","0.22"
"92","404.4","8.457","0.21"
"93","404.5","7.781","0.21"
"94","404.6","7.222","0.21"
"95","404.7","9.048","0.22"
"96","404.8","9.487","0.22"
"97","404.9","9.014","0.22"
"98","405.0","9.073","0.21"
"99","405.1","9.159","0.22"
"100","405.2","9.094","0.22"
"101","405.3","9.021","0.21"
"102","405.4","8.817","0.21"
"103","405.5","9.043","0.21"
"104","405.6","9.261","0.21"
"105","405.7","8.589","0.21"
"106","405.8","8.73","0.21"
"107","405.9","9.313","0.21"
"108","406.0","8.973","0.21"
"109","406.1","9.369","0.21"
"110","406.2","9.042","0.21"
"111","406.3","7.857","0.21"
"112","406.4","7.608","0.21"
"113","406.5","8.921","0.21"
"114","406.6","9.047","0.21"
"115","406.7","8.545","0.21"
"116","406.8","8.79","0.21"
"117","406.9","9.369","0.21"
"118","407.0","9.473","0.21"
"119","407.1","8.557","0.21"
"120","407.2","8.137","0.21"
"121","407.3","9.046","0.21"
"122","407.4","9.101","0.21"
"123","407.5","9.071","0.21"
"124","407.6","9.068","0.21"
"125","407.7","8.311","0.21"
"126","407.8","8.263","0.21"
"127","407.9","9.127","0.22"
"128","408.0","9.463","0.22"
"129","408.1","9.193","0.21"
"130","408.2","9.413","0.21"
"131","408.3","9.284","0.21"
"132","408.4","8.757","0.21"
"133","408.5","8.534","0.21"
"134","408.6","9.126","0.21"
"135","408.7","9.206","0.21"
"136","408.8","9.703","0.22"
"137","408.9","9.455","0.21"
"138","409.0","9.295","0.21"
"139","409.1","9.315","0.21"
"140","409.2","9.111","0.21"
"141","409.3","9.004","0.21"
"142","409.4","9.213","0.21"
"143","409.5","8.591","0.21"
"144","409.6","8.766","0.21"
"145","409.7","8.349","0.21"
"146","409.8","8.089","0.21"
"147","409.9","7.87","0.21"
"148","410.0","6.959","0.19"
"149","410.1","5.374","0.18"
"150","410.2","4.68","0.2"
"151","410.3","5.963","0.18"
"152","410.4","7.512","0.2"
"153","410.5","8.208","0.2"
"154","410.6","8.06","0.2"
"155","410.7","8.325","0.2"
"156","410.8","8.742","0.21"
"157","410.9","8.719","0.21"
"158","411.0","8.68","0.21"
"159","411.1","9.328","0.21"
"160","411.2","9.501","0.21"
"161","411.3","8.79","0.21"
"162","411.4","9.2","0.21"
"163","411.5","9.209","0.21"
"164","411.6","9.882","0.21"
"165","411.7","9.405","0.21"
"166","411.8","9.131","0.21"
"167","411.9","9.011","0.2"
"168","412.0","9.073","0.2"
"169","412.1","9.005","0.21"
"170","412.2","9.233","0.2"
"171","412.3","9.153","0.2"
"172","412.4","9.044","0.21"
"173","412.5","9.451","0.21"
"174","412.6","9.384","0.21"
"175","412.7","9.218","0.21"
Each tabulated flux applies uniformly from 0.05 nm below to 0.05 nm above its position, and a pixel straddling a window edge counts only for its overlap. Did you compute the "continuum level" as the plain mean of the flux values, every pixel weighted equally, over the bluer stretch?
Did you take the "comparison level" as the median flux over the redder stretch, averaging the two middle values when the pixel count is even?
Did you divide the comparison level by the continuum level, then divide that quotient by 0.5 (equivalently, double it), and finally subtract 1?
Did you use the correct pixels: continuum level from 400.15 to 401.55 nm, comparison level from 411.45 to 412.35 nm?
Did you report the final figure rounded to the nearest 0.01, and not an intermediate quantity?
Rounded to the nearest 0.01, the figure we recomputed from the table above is 1.03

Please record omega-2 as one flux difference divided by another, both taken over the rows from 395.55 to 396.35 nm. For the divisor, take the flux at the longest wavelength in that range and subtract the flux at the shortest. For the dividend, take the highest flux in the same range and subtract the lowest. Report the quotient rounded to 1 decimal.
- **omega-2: -1.6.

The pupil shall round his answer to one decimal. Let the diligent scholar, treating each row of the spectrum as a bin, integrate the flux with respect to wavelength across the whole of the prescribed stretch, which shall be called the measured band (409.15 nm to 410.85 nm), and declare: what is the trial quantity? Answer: 13.3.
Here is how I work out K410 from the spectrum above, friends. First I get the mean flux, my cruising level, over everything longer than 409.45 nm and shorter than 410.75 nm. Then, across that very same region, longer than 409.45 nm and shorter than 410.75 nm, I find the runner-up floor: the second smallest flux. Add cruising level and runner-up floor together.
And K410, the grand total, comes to 12.8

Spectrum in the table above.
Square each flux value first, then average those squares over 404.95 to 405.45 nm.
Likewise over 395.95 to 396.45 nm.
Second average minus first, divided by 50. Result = -0.60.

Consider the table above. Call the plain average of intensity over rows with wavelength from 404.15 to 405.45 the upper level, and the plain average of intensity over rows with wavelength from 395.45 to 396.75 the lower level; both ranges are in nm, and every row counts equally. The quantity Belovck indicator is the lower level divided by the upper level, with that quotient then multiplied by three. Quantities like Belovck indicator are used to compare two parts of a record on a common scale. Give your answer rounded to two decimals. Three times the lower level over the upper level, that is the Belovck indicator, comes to 2.36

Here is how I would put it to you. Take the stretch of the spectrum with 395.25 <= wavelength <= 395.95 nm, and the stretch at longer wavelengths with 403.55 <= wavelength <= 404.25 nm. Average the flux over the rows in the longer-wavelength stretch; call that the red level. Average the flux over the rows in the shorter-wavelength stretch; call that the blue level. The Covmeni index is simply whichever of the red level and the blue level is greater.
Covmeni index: 9.34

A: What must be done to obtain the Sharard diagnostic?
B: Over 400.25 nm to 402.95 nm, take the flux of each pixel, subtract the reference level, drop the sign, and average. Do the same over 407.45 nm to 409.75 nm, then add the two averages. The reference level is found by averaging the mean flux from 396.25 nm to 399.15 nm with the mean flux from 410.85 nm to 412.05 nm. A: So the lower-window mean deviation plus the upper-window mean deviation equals 2.12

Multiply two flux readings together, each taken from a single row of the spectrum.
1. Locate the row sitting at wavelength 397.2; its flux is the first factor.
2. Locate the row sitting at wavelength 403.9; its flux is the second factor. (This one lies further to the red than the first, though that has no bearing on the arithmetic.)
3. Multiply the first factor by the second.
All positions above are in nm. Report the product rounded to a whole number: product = 48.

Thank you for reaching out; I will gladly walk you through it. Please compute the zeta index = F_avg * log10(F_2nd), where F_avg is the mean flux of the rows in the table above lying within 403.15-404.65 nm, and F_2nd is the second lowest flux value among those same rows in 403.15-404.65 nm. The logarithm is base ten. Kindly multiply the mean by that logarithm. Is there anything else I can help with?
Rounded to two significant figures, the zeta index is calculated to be 7.9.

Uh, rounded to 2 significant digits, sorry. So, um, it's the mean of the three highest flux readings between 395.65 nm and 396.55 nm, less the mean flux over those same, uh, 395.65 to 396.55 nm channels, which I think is 1.1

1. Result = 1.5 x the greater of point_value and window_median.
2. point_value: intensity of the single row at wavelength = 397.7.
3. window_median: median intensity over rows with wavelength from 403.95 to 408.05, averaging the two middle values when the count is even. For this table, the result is 13.6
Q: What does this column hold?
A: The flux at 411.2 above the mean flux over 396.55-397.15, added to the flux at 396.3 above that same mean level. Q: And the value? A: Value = 10.5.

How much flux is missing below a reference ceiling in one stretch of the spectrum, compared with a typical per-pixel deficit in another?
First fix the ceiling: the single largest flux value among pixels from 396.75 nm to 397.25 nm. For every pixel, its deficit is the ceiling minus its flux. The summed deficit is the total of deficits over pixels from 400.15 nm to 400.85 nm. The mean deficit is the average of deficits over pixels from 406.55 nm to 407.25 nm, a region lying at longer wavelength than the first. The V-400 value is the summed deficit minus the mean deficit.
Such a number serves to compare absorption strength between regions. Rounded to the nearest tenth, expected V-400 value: -24.1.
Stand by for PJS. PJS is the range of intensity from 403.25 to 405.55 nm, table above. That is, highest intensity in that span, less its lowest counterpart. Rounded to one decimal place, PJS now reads 2.6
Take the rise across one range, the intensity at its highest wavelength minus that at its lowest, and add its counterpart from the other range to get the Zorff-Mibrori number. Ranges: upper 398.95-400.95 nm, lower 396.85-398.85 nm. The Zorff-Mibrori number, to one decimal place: 7.9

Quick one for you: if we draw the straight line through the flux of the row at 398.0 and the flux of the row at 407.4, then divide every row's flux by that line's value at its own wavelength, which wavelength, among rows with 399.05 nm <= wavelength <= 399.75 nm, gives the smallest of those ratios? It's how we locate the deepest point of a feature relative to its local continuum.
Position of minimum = 399.5 nm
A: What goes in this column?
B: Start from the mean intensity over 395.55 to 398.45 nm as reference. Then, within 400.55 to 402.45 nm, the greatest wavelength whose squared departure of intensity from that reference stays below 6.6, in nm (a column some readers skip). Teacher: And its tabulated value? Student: 401.9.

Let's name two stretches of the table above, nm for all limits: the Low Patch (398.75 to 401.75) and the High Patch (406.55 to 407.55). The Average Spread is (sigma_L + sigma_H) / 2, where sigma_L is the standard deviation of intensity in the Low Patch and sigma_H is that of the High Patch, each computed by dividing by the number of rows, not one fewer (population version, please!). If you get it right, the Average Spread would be 0.38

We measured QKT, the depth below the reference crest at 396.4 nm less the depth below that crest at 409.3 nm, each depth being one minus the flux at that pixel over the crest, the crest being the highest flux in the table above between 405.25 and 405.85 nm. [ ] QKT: 0.27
